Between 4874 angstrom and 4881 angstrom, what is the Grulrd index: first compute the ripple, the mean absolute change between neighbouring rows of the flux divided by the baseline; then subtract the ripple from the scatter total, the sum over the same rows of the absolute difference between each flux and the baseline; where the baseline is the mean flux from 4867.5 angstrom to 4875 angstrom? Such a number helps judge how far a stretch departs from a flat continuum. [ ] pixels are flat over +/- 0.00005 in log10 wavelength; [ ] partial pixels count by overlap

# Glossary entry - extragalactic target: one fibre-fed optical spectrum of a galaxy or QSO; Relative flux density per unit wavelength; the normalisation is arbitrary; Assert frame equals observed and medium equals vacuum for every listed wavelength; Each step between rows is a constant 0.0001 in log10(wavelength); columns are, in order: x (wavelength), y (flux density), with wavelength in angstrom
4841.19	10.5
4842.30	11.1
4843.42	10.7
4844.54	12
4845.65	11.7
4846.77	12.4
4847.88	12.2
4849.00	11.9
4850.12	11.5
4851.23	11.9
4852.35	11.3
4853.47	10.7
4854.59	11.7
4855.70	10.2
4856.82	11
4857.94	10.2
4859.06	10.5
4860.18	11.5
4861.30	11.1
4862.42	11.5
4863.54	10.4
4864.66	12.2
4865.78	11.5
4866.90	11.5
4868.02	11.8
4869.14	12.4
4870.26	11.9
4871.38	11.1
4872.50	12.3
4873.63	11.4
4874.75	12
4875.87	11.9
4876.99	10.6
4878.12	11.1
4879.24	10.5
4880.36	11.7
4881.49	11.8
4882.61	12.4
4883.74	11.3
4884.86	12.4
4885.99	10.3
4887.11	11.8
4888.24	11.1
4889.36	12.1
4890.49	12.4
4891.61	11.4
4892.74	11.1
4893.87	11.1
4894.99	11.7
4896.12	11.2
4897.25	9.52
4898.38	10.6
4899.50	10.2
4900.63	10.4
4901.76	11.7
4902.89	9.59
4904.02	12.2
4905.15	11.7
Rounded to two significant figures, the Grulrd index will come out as 3.6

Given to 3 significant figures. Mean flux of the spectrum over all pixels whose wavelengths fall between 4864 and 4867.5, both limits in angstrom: 11.7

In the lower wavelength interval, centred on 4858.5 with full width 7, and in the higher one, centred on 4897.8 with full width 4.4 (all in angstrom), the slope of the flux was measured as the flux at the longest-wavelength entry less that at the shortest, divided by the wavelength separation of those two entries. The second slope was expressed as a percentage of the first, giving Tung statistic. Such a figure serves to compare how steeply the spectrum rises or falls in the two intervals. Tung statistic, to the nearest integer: -184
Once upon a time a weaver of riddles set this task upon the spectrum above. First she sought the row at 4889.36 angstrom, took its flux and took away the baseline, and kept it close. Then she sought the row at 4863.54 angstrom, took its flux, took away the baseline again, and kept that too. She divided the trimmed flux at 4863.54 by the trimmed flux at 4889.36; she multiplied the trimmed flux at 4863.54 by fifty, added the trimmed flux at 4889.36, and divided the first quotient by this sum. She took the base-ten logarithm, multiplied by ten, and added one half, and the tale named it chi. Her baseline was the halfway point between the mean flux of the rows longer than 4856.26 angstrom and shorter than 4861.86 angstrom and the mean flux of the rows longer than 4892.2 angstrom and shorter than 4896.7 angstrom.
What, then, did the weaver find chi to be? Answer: -16.5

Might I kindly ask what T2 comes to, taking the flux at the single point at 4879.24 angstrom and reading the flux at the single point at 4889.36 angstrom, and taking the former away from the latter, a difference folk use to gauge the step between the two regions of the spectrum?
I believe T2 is 1.60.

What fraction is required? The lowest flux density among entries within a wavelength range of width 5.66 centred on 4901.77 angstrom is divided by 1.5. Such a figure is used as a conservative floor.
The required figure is 6.4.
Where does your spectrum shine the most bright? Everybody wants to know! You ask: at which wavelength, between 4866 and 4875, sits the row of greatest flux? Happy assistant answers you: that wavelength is 4869.14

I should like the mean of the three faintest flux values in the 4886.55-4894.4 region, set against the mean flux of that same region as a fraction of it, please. 0.959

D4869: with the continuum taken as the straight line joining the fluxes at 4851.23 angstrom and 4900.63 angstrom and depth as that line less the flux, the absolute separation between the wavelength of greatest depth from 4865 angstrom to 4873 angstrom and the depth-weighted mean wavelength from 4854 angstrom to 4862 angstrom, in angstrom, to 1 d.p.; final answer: 13.7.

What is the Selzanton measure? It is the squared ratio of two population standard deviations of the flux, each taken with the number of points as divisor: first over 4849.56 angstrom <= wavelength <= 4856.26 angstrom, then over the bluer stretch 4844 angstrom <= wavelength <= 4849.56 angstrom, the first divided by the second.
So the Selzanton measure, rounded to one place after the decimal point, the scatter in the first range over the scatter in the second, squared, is 6.0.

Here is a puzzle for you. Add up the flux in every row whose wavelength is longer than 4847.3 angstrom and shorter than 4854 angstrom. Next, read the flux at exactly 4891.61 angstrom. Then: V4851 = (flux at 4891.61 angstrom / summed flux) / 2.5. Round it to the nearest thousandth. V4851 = 0.066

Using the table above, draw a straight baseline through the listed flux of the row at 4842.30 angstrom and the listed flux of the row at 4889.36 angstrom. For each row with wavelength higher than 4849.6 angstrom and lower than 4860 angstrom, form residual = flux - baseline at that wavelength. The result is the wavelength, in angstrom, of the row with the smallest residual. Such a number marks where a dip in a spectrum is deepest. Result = 4857.94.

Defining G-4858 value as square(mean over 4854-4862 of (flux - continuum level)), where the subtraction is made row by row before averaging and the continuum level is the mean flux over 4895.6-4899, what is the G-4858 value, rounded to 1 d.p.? 0.2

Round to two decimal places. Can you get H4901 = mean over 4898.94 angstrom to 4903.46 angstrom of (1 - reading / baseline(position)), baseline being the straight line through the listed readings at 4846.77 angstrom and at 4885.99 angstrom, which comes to -0.10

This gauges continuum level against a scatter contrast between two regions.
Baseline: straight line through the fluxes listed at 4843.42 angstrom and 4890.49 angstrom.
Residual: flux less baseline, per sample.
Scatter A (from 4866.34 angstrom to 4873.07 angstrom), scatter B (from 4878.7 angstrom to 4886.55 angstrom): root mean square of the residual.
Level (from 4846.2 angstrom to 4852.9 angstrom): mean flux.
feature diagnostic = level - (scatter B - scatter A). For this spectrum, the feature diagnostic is 11.3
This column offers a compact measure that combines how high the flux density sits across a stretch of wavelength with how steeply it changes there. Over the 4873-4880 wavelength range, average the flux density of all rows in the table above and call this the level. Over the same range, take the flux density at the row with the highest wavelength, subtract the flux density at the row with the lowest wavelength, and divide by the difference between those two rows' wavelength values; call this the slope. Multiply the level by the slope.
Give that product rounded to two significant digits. -1.8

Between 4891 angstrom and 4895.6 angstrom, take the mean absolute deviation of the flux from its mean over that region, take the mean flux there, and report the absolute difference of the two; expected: 11.1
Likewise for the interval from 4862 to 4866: 10.9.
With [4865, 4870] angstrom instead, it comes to 11.5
